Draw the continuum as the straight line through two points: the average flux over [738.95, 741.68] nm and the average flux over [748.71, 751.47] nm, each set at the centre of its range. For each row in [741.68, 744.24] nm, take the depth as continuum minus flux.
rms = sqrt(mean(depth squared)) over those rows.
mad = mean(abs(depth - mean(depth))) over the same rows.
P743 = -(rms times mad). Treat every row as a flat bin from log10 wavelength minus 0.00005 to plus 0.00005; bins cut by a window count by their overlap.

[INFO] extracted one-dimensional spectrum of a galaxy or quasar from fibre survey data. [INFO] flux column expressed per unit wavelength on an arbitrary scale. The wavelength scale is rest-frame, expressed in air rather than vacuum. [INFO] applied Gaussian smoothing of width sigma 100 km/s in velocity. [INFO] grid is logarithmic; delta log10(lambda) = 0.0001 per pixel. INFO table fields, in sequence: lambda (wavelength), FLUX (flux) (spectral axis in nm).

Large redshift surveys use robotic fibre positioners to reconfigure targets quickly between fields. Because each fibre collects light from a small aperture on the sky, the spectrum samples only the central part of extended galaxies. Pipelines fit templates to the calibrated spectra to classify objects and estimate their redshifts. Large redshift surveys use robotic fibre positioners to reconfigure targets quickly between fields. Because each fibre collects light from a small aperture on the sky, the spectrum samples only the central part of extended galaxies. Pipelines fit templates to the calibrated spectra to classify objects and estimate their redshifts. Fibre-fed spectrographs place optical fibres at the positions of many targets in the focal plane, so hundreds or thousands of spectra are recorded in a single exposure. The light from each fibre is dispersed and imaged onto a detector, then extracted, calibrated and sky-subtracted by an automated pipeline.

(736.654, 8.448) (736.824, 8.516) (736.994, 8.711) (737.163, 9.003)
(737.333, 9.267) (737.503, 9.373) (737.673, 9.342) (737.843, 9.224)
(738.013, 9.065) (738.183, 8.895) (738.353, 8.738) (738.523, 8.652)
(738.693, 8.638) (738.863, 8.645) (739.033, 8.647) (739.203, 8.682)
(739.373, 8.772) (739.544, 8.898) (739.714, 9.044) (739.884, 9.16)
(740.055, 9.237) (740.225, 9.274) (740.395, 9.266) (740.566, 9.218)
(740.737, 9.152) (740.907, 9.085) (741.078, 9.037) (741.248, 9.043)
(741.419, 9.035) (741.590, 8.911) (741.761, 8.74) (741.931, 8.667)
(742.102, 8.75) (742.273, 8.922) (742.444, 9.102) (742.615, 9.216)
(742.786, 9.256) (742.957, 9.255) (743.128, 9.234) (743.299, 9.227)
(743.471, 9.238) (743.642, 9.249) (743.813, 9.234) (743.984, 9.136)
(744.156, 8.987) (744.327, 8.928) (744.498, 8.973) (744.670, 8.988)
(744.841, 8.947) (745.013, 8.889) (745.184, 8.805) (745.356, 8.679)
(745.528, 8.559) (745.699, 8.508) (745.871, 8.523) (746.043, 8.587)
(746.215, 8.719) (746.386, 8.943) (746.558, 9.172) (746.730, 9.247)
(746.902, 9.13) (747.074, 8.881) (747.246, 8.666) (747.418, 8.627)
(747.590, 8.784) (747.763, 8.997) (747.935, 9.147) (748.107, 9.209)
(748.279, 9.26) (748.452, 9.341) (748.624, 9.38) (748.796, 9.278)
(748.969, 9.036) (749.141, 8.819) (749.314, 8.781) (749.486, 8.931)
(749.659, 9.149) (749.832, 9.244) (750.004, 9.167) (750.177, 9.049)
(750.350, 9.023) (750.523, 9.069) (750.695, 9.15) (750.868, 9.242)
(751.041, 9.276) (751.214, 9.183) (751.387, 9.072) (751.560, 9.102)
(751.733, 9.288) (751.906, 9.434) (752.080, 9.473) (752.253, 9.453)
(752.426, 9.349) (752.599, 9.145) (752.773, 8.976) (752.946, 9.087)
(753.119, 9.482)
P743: -0.036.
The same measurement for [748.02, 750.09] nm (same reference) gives -0.032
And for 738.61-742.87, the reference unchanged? -0.044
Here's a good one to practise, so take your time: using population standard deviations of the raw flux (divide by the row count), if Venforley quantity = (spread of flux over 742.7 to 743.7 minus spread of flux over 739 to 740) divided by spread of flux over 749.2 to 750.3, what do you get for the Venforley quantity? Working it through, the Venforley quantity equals -1.1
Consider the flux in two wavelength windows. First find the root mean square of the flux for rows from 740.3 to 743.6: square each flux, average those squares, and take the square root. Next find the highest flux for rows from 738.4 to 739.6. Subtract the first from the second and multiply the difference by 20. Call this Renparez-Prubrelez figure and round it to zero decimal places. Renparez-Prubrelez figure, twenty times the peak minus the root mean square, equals -4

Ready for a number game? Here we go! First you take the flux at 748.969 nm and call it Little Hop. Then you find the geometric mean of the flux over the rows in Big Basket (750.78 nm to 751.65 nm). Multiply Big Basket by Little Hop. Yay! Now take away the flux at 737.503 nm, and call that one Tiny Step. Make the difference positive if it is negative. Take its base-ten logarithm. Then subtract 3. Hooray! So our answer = -1.13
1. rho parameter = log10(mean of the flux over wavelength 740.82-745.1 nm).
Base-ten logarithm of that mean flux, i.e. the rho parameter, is 0.956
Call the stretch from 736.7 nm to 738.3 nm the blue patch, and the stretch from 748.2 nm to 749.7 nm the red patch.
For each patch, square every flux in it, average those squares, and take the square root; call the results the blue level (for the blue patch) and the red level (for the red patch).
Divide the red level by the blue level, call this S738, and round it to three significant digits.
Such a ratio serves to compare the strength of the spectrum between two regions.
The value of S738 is 1.01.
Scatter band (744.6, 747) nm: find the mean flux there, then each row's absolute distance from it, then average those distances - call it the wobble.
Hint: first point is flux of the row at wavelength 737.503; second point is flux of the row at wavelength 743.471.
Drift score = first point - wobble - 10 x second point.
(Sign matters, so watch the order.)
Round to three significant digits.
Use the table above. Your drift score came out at -83.2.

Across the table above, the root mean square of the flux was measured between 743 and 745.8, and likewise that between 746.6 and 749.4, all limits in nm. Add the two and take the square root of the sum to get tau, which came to 4.24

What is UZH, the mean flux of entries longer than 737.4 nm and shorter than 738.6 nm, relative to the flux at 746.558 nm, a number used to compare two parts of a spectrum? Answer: 0.99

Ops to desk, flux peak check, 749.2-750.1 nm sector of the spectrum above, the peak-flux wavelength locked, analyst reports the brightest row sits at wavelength 749.832 nm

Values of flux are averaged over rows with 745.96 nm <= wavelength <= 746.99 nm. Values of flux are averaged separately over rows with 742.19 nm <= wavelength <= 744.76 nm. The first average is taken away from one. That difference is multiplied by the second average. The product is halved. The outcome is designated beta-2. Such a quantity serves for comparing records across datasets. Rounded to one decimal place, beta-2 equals -36.4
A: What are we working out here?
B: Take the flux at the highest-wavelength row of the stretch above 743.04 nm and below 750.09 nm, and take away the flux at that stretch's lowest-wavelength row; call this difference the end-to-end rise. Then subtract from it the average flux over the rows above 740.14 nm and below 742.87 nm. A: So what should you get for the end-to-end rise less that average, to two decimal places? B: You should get -9.11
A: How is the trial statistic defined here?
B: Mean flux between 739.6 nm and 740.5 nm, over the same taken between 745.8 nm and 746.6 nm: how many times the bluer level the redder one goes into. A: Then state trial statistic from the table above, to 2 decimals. 1.05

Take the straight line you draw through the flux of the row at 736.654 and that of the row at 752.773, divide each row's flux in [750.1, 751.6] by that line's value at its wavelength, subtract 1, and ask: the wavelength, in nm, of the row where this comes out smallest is 750.350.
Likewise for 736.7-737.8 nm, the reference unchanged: 736.824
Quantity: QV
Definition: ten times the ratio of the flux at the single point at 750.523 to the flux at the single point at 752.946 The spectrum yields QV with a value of 10.0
